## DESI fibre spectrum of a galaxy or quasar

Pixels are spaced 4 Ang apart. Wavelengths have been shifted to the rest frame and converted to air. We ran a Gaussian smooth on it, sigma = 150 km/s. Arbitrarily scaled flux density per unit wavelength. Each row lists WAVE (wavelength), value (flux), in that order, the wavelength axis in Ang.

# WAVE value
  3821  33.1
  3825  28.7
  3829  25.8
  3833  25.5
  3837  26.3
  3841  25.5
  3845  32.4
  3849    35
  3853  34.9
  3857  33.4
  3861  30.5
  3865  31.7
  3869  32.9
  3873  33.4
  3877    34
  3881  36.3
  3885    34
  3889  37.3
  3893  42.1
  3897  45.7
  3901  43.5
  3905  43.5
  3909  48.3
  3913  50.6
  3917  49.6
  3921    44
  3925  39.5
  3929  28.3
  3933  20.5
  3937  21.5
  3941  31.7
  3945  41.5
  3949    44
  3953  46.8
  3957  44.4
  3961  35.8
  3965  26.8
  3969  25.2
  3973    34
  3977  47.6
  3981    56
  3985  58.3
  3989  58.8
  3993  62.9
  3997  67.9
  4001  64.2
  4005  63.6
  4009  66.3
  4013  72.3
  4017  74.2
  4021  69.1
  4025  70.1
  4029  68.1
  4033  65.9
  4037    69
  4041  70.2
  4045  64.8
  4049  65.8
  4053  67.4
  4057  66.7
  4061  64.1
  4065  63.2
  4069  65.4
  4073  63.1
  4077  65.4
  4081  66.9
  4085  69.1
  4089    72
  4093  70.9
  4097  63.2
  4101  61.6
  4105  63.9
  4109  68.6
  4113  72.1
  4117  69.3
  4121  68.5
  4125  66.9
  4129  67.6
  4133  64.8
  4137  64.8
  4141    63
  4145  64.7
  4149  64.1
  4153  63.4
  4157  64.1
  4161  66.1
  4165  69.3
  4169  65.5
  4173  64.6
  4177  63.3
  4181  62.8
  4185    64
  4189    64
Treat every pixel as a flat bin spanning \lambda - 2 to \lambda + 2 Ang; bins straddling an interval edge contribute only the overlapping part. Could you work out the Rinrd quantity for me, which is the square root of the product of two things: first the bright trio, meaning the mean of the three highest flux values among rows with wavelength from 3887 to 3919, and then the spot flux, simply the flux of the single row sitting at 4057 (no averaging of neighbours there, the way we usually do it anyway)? 57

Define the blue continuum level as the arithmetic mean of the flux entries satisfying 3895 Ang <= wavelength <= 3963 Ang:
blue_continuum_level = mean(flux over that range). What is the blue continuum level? 40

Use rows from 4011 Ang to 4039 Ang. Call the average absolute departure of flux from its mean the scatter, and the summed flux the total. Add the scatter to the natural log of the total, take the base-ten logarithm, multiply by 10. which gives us 9.2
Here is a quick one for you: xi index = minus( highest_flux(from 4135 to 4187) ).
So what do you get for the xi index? -69.3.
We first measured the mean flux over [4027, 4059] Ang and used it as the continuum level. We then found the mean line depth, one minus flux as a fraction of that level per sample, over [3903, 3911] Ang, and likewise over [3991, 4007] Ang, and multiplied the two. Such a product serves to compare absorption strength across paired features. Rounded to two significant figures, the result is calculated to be 0.012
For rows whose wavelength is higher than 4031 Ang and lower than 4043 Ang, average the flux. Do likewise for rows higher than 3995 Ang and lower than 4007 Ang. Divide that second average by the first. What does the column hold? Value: 1.0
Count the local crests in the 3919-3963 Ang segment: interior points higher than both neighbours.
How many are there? 1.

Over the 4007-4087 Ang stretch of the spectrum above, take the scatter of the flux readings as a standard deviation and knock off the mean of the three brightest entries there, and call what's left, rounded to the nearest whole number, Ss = -69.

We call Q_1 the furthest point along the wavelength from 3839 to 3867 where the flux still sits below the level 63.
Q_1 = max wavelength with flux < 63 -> 3865 Ang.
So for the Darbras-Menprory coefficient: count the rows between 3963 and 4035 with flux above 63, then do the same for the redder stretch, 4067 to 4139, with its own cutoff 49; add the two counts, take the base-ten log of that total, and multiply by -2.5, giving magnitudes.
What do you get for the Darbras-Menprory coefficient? -3.62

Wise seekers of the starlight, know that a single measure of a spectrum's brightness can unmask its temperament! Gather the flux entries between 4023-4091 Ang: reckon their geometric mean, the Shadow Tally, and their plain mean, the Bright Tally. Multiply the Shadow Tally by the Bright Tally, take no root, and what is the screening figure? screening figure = 4472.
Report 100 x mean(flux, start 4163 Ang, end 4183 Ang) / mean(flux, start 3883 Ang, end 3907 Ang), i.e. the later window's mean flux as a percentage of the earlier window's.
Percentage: 159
